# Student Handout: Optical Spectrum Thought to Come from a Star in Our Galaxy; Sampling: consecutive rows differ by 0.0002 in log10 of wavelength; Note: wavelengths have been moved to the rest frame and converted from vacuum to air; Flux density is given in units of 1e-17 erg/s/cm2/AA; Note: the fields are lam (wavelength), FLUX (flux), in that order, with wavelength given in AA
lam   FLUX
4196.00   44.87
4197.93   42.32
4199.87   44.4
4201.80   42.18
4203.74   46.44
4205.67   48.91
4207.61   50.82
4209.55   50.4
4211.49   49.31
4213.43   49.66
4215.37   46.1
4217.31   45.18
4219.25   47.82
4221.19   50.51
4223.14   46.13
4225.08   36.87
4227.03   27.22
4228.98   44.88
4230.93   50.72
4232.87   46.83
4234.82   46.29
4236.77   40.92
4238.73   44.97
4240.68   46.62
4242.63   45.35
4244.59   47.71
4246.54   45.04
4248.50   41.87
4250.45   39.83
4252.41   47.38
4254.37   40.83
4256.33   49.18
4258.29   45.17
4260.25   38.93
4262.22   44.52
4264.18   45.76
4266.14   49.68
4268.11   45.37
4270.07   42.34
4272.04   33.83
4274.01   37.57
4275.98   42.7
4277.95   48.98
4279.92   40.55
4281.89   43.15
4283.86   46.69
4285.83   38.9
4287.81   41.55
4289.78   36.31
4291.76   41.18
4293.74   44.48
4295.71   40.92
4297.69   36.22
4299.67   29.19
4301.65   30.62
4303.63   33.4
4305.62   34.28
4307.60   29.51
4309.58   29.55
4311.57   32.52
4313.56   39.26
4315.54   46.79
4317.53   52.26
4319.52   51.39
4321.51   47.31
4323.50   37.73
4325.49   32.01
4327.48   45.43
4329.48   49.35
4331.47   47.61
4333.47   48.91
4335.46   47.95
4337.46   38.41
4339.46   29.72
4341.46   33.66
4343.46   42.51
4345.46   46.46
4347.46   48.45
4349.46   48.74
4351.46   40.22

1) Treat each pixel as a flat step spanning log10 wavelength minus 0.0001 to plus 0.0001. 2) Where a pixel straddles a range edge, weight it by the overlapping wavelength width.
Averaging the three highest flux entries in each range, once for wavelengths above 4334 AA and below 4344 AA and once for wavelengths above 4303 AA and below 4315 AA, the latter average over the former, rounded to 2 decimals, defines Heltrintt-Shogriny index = 0.83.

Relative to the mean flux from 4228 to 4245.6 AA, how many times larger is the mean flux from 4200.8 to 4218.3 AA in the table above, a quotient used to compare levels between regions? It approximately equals 1.04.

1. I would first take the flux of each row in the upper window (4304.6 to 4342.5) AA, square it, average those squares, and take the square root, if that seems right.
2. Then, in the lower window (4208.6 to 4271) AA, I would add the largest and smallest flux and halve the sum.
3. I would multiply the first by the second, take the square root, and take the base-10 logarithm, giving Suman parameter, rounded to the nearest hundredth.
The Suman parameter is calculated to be 1.60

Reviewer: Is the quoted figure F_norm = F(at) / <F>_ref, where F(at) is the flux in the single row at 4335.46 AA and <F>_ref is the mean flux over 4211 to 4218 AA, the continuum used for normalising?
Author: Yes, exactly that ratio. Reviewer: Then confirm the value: 1.01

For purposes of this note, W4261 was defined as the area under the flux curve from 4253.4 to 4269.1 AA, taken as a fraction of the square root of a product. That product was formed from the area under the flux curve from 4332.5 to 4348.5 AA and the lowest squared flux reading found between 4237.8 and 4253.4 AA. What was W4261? 0.683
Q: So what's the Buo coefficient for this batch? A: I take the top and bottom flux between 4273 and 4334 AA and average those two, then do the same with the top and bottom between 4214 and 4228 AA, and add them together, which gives 79.6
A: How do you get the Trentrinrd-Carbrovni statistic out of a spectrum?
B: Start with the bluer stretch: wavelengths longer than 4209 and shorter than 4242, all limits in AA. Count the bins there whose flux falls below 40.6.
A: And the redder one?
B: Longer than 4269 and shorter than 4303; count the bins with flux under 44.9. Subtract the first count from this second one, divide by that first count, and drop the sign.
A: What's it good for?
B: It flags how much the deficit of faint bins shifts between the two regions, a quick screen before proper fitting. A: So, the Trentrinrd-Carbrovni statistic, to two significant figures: 6.5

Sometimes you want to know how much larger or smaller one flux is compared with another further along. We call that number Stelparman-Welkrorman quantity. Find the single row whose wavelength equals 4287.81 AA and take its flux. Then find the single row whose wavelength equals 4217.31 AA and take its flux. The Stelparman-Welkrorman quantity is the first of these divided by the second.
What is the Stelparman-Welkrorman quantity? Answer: 0.92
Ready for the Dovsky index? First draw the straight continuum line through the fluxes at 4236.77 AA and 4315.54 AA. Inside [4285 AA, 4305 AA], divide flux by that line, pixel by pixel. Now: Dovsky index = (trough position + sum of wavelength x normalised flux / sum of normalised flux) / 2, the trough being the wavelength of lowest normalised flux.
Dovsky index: 4296.9 AA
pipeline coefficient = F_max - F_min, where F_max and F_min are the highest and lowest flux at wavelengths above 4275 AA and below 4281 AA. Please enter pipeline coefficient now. 8.4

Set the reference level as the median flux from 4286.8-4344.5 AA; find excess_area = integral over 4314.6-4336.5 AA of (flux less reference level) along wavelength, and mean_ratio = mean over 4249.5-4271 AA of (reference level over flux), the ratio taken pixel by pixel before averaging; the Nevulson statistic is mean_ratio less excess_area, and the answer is -148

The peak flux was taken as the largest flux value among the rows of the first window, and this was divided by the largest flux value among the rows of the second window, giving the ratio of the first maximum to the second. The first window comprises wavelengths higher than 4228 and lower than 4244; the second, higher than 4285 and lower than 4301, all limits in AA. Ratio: 1.14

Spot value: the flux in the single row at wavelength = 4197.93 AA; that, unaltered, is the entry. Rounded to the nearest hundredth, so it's 42.32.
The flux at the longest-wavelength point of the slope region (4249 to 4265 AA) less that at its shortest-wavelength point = 5.9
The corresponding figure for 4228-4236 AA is 1.4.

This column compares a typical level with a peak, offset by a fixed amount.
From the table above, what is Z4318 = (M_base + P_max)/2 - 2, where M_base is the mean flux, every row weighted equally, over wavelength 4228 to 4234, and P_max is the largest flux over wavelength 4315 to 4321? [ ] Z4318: 47.9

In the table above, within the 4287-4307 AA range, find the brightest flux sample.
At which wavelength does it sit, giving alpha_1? 4293.74 AA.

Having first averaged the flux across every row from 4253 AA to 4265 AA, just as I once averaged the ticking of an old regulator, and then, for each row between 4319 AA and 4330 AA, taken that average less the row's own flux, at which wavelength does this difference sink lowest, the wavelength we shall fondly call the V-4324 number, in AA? 4319.52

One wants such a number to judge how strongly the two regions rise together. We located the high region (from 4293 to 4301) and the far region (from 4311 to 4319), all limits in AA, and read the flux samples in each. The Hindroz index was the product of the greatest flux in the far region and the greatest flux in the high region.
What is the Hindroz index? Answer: 2325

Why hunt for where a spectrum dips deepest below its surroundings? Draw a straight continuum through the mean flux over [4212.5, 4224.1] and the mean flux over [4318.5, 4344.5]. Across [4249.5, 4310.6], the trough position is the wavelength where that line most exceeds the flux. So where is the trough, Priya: 4299.67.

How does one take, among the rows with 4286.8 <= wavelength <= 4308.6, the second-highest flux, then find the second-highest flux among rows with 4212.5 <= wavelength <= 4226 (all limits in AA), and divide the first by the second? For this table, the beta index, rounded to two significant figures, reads 0.84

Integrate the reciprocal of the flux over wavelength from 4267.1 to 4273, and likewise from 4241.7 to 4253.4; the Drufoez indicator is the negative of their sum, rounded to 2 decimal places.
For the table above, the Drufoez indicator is -0.41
